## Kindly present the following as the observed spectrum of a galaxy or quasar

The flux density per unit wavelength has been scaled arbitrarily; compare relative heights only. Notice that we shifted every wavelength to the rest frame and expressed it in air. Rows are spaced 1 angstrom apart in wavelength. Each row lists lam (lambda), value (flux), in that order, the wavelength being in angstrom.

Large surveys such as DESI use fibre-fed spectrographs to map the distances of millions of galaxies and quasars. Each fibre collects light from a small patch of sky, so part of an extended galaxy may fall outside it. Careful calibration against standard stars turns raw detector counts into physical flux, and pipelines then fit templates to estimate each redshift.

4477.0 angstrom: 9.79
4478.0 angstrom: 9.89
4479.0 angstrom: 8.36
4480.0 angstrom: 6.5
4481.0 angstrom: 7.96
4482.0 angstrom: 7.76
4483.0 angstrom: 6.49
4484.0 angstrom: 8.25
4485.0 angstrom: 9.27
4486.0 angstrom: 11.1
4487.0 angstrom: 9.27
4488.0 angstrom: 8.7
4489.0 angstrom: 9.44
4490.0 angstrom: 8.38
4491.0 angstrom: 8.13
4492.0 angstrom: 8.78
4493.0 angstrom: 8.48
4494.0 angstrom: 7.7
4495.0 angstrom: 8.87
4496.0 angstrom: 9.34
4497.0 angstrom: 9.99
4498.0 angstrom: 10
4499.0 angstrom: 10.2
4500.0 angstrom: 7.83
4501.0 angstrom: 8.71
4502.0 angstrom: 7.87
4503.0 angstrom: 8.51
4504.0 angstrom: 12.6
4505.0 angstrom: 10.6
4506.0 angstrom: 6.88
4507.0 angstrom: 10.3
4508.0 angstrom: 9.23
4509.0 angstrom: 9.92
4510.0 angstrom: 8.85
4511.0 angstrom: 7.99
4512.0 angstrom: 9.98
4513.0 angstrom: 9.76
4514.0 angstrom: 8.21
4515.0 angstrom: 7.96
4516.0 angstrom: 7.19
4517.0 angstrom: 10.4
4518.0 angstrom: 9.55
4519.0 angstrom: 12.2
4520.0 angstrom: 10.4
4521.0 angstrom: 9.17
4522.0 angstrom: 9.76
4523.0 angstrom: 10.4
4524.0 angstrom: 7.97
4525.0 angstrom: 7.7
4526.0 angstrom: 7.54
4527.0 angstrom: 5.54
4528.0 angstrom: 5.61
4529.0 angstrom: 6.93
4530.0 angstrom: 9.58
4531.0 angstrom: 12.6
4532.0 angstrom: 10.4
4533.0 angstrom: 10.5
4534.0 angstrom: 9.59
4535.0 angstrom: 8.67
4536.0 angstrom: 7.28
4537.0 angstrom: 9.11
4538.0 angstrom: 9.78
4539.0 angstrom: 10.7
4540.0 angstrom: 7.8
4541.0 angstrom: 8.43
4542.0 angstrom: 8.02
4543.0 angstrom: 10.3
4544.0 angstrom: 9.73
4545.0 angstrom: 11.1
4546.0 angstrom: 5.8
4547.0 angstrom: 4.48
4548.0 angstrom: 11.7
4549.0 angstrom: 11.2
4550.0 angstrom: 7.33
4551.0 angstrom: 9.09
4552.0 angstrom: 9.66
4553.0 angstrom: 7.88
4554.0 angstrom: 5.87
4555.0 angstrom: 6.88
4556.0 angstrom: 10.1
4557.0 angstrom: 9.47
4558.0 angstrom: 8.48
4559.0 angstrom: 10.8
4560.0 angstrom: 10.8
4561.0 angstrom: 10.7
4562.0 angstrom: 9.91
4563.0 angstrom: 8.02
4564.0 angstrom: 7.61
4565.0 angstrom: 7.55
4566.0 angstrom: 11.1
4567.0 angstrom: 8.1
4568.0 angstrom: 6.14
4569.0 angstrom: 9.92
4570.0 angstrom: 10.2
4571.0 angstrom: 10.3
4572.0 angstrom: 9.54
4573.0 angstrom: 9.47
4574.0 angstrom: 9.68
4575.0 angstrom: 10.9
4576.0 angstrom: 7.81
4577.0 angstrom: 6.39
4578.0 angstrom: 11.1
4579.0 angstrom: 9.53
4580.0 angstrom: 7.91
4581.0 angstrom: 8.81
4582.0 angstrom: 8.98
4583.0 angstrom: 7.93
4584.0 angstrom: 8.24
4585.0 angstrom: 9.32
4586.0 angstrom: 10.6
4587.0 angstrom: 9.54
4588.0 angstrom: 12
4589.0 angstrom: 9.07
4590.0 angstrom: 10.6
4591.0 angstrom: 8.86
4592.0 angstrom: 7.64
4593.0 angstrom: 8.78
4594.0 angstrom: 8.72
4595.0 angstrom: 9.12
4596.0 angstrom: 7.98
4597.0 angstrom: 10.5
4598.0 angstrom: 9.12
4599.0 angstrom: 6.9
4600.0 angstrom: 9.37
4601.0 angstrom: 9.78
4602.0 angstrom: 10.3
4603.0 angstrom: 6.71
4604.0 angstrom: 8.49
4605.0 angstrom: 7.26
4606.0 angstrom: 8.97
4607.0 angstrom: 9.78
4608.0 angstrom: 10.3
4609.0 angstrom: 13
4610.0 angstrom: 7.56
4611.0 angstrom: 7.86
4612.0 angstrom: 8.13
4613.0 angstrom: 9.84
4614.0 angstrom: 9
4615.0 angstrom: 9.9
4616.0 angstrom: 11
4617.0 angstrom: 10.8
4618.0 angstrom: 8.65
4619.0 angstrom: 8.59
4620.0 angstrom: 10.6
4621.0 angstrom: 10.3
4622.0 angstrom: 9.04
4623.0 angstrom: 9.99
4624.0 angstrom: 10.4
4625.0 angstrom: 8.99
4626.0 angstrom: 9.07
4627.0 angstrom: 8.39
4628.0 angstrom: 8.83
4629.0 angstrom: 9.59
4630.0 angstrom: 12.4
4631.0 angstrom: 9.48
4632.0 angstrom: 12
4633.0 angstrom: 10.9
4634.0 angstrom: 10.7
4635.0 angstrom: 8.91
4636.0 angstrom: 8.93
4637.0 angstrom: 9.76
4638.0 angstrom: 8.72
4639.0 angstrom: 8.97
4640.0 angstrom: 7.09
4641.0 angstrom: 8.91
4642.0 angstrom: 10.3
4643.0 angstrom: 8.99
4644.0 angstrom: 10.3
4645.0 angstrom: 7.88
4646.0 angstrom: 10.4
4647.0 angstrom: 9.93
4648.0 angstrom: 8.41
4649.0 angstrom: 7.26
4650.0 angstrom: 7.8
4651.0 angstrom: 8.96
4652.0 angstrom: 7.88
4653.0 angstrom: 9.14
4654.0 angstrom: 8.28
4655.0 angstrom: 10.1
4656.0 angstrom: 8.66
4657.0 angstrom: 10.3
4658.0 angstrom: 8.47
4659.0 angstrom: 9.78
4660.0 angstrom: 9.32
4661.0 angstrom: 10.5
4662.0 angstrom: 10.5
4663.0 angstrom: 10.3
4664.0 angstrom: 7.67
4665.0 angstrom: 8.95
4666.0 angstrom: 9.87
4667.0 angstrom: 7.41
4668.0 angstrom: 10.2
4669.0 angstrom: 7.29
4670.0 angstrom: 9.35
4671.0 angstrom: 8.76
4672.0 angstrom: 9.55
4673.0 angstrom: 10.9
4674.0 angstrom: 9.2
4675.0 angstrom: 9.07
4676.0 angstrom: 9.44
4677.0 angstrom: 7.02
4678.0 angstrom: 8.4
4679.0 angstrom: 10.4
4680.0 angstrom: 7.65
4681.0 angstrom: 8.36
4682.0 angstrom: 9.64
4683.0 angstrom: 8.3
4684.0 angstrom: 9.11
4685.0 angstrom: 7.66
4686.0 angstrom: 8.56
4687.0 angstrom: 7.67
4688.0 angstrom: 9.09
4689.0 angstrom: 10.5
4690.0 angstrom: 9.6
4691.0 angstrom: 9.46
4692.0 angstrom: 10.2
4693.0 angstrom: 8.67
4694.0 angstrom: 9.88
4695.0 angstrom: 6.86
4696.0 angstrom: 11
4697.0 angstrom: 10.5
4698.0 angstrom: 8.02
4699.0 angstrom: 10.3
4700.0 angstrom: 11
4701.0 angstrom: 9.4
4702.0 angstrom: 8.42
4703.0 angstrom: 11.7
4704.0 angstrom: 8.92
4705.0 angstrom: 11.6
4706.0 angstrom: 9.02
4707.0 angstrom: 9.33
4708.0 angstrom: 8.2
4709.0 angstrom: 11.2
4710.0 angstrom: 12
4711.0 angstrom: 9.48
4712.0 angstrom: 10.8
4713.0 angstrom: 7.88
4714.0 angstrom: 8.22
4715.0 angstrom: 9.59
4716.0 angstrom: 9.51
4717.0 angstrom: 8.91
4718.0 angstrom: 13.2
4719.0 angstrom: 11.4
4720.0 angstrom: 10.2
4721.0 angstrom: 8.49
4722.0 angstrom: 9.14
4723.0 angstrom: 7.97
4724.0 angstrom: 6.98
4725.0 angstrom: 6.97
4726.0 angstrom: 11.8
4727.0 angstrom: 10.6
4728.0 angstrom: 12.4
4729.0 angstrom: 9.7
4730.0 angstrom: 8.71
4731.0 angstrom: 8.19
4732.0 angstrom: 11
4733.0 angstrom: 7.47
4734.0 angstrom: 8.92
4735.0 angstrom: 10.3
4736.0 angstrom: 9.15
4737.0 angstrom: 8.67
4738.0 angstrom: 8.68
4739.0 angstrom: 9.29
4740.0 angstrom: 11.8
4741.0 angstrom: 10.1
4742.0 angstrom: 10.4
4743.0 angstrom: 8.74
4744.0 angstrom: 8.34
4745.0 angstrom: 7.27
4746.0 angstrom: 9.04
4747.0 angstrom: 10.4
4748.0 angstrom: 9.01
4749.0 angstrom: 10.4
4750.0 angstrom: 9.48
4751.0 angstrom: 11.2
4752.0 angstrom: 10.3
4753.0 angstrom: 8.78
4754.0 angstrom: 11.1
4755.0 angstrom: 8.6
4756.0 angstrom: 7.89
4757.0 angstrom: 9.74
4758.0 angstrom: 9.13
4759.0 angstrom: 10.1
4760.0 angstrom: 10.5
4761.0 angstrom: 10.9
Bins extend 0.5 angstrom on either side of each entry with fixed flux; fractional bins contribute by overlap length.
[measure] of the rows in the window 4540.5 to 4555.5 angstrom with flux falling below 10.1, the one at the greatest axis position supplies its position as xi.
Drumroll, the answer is 4555.0 angstrom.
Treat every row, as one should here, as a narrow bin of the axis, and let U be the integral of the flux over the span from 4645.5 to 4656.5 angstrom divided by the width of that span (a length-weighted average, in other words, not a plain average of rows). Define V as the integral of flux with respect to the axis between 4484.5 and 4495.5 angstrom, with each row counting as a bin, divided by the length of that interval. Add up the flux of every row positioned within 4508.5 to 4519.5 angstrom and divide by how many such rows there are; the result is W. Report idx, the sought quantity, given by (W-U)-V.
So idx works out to -8.45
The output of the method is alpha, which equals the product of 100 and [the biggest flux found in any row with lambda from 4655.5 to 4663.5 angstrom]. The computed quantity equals 1050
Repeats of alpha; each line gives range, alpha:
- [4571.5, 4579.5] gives 1110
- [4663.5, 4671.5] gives 1020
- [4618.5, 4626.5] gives 1060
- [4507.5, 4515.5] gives 998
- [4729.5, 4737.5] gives 1100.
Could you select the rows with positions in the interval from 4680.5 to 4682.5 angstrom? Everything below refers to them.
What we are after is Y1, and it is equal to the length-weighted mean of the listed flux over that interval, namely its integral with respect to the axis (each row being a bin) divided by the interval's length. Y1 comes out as 9.0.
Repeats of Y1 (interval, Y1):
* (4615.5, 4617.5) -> 10.9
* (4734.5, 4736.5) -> 9.7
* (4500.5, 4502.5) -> 8.3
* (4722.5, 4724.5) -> 7.5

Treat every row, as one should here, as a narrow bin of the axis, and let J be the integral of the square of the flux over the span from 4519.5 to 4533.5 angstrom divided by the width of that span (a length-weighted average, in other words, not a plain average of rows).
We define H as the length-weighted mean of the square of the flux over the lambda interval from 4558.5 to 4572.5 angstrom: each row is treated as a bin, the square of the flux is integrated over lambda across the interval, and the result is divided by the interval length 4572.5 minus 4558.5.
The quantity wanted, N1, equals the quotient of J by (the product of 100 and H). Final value 0.0092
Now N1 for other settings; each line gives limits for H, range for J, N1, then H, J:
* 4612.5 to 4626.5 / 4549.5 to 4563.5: 0.0086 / 95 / 82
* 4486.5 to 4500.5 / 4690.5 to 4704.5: 0.0116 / 80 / 94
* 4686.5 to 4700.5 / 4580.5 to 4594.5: 0.0094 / 91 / 86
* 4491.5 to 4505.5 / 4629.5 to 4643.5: 0.0110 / 87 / 96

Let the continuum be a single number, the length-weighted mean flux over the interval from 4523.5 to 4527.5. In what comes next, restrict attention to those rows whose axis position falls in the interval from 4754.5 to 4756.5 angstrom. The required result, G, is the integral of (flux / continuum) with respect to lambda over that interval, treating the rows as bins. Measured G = 2.3 angstrom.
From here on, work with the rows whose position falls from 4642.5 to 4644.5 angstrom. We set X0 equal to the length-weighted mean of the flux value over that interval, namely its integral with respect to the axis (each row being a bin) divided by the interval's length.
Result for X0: 9.6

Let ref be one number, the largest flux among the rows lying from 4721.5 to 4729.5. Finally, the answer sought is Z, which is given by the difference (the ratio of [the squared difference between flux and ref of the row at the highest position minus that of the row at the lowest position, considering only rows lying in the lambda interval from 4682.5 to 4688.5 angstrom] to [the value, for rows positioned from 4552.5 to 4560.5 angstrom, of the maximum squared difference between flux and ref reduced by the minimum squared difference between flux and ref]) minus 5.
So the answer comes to -5.15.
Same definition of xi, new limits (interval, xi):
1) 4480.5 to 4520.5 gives 4518.0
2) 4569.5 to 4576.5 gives 4576.0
